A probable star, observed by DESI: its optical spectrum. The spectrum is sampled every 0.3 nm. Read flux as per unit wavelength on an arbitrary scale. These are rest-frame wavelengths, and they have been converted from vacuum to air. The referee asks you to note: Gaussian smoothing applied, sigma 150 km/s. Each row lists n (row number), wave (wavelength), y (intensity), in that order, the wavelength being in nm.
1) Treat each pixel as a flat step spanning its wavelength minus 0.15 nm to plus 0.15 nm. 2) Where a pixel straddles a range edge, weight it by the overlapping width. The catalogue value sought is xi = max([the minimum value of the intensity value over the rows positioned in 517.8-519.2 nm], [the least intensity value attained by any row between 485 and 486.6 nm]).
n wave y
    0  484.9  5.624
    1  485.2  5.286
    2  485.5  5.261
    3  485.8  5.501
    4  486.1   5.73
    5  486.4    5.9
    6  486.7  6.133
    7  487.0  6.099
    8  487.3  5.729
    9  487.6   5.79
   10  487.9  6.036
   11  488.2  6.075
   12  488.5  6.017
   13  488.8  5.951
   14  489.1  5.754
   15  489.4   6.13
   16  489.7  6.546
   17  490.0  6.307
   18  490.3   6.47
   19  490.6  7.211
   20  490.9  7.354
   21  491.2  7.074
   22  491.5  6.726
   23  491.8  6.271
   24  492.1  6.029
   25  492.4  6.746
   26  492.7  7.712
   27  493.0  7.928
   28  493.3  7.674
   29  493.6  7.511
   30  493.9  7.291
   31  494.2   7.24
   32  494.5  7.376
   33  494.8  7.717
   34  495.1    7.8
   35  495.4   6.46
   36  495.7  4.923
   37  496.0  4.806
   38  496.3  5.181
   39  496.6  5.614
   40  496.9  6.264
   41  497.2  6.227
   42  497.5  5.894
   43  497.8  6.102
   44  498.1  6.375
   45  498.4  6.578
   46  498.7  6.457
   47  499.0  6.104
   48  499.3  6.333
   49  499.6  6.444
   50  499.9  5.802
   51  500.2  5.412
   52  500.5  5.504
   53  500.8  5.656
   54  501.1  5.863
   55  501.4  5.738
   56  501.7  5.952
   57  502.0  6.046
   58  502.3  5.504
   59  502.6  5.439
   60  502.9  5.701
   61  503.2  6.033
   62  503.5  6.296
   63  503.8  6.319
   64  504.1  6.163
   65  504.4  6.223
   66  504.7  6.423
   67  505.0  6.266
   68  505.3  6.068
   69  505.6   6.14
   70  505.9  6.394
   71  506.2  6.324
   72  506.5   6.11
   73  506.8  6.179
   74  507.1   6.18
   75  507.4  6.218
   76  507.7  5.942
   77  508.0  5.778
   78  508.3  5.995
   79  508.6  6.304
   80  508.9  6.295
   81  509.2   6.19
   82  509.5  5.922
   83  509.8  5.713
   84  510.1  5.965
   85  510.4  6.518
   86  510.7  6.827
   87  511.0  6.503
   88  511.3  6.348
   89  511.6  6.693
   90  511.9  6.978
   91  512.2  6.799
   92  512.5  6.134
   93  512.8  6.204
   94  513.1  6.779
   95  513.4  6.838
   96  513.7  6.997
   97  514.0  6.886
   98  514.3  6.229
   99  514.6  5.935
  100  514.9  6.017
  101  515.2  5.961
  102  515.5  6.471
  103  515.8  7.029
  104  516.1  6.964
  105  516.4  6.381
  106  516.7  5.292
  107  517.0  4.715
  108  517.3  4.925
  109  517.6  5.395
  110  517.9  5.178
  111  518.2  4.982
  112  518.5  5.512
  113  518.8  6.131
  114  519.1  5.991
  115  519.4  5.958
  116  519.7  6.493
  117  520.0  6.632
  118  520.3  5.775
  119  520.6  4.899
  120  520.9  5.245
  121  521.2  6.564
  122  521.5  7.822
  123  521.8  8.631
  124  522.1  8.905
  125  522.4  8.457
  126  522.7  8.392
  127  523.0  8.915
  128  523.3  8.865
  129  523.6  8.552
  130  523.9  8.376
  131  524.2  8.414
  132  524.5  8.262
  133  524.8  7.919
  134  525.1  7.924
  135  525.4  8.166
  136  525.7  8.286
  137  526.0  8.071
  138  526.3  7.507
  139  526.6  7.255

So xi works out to 5.3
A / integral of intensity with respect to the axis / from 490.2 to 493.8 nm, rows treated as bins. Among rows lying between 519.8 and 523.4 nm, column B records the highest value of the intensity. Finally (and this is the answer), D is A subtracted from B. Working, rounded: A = 25.5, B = 8.915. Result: -16.5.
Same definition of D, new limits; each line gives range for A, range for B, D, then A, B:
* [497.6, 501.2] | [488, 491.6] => -14.4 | 21.8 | 7.354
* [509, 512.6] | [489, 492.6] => -15.6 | 23.0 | 7.354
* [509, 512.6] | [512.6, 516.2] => -16.0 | 23.0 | 7.029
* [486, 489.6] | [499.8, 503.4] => -15.4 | 21.4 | 6.046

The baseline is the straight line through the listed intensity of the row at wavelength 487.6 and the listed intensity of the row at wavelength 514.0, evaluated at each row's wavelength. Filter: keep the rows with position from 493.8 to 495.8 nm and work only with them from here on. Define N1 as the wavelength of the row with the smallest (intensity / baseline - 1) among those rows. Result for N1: 495.7 nm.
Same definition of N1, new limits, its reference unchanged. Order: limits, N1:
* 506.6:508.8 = 508.0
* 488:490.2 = 489.1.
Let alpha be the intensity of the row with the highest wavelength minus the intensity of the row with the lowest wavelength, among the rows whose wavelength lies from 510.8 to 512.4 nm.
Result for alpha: 0.3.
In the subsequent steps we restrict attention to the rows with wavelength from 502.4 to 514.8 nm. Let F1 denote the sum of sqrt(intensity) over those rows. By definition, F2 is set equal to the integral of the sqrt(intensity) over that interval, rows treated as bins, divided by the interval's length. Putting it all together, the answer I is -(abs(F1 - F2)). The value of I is -100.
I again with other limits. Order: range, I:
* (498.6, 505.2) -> -51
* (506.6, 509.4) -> -20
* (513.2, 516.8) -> -28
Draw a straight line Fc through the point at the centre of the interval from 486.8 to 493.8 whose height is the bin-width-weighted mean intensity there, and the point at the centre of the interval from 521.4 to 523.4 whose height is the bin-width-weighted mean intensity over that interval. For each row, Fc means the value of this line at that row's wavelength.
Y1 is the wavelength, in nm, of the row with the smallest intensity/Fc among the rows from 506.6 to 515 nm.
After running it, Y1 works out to 509.8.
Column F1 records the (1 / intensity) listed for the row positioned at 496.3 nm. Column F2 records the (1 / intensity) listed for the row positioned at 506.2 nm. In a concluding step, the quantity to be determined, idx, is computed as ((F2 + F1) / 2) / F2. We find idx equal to 1.11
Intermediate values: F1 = 0.19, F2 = 0.158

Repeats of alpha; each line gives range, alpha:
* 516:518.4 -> -2.0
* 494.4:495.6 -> -0.9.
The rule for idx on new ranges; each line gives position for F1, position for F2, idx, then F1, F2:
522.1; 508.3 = 0.84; 0.11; 0.167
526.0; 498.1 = 0.89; 0.12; 0.157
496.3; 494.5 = 1.21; 0.19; 0.136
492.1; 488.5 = 1.00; 0.17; 0.166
